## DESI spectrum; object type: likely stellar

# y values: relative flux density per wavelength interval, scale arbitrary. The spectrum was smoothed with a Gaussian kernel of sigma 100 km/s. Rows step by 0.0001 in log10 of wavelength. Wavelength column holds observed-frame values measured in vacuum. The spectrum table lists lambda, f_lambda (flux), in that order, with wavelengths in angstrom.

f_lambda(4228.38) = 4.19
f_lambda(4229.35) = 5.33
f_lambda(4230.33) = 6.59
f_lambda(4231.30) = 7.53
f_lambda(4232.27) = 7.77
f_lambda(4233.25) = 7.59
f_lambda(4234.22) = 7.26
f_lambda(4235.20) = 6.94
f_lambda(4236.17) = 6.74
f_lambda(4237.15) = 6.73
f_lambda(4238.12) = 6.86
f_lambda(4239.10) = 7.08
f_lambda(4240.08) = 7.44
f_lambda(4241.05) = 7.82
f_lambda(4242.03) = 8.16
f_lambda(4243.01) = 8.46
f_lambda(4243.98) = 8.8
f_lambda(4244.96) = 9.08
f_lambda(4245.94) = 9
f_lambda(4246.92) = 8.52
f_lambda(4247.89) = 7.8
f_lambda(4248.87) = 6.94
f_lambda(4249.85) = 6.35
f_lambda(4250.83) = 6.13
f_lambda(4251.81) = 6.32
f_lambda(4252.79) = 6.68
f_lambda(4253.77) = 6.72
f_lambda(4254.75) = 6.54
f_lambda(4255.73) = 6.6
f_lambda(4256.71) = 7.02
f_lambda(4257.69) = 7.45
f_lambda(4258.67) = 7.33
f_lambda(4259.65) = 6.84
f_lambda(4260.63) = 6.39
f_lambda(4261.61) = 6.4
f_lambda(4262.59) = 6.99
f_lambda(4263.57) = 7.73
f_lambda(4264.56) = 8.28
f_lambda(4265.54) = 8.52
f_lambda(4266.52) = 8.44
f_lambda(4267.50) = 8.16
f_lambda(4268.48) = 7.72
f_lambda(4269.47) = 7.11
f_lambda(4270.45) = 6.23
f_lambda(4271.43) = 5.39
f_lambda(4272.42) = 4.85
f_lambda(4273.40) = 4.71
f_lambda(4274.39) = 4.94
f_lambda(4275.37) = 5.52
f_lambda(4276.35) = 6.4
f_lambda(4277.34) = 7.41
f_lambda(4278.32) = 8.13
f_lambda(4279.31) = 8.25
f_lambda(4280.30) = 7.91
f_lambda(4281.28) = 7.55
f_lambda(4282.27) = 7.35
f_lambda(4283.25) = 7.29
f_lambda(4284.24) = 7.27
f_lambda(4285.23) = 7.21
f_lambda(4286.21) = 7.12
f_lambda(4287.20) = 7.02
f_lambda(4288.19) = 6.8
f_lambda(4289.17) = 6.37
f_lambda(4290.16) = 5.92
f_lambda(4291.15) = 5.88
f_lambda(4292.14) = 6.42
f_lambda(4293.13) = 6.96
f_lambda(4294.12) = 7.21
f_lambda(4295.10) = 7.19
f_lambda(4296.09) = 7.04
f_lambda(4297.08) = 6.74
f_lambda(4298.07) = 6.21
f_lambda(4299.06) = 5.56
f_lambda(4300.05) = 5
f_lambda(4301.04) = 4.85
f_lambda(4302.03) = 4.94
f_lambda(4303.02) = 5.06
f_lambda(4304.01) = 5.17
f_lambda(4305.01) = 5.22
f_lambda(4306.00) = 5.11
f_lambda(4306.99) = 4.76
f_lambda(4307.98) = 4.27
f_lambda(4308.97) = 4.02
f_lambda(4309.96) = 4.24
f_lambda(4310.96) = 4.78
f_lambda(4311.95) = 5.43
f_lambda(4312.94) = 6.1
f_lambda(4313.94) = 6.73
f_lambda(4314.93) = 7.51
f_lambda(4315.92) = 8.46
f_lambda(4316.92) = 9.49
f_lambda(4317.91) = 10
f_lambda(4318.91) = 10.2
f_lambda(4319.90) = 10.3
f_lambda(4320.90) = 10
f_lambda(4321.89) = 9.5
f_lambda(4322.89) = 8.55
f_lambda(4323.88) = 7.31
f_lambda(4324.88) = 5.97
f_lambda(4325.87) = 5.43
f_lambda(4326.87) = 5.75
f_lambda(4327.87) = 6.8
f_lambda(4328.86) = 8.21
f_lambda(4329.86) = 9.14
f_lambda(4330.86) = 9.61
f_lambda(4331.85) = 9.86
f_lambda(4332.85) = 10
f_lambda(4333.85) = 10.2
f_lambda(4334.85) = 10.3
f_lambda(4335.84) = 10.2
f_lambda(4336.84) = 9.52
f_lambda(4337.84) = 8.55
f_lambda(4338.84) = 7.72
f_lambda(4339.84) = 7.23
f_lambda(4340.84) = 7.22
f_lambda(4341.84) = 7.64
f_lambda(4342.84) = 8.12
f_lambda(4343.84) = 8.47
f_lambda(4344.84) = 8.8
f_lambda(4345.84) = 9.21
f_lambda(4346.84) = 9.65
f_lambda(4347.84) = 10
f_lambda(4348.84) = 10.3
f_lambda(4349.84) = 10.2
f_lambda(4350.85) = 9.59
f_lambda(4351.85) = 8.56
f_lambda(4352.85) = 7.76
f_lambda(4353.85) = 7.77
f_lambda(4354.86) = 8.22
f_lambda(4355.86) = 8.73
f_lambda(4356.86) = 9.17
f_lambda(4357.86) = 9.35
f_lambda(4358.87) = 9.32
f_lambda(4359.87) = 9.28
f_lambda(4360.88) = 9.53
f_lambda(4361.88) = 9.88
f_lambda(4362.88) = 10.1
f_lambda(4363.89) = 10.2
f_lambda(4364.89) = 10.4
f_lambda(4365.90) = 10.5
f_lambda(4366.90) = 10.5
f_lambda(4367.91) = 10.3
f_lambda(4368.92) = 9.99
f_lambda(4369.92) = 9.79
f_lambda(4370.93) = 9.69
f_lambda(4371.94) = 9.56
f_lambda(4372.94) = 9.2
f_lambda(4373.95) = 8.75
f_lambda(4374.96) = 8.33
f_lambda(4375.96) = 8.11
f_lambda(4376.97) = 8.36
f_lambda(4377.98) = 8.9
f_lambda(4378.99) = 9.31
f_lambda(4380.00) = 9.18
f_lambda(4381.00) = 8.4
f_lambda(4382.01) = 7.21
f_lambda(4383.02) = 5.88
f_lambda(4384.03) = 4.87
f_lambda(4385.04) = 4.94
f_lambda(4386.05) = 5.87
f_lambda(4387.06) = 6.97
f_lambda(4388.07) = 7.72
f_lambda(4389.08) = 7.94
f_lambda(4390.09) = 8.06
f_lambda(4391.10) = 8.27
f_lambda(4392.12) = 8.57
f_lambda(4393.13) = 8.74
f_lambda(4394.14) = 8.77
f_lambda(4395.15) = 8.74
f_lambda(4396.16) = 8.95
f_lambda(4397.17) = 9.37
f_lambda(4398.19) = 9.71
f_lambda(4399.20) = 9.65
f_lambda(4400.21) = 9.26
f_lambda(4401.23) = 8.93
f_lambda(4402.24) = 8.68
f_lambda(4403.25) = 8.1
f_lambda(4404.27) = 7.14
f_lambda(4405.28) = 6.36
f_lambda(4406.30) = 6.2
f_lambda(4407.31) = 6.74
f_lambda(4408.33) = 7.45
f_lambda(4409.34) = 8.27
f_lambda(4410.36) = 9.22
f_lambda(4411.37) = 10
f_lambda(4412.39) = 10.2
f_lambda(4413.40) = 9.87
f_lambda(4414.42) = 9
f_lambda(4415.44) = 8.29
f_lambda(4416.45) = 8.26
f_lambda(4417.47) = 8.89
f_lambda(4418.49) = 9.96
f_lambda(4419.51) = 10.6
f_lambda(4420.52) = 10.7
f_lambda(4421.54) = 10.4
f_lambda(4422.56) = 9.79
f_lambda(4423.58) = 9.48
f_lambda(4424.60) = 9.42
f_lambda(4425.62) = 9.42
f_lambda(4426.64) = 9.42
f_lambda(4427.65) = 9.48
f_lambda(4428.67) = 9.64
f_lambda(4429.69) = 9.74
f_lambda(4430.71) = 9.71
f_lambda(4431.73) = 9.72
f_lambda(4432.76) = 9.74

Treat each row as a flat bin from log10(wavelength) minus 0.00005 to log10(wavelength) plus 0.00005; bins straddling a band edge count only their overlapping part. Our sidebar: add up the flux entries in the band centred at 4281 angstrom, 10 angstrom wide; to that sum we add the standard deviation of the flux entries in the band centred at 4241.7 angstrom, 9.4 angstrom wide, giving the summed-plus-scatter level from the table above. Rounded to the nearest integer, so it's 76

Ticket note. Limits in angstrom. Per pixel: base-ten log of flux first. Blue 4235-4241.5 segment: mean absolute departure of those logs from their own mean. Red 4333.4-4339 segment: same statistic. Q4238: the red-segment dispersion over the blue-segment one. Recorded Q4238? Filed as 2.2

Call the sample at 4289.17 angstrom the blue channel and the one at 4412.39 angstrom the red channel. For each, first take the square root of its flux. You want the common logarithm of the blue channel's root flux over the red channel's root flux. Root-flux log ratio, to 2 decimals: -0.10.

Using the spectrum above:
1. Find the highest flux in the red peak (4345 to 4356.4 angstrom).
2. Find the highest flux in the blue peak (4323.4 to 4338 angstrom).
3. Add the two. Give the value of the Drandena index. 20.6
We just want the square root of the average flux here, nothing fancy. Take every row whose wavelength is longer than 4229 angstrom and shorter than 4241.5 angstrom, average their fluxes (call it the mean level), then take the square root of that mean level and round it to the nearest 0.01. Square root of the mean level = 2.66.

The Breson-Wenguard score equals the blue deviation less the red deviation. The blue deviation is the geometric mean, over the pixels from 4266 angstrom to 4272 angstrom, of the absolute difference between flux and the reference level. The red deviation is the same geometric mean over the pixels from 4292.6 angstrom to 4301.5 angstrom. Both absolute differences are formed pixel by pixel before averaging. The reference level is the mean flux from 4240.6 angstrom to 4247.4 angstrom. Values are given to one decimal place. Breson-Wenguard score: -1.2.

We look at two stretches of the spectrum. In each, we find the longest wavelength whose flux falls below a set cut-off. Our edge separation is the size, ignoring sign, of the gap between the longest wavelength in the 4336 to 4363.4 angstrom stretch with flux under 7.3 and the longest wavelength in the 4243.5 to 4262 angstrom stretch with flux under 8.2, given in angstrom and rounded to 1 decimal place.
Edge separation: 79.2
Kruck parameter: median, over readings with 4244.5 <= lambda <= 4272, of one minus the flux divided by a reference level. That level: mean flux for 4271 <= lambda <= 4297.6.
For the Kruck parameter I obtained -0.05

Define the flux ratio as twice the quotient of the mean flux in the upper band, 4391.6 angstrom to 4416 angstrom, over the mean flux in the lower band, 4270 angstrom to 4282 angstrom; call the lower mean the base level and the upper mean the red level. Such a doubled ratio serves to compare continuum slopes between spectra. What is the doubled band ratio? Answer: 2.7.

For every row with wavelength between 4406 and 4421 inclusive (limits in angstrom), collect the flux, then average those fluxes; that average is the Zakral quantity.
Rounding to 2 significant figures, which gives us 8.9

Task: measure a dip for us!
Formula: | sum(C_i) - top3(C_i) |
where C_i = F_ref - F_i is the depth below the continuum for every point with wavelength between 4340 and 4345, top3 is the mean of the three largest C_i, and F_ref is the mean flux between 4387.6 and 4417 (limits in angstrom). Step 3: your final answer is 1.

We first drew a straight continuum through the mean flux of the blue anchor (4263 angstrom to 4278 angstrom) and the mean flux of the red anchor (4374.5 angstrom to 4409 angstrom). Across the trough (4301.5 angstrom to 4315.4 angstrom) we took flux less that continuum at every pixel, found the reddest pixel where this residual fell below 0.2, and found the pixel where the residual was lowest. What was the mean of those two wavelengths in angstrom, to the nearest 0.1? 4311.5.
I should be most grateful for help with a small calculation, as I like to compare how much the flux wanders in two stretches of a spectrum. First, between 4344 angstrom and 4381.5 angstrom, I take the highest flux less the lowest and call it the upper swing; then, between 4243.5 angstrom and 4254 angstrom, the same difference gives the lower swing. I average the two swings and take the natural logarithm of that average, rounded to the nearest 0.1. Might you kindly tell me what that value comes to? 1.0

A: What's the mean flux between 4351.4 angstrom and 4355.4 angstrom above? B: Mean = 8.1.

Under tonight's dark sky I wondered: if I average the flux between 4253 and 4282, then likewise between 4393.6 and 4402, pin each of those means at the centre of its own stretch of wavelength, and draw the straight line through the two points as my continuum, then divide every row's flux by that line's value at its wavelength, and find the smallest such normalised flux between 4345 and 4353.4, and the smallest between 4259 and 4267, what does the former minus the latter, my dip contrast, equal 0.0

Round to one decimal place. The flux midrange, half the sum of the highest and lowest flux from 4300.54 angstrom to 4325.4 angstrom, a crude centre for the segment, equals 7.2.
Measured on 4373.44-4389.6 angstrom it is 7.1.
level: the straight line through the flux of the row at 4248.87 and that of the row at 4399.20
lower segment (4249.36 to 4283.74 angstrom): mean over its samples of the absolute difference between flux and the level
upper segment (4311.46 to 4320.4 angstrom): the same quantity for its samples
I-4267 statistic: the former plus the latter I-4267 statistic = 2.4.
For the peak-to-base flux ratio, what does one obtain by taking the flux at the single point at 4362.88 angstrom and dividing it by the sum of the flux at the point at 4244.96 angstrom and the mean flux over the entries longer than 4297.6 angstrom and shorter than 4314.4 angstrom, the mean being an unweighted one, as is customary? 0.71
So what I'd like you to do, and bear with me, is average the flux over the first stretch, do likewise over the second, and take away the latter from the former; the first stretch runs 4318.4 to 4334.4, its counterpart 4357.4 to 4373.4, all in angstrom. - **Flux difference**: -1.3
